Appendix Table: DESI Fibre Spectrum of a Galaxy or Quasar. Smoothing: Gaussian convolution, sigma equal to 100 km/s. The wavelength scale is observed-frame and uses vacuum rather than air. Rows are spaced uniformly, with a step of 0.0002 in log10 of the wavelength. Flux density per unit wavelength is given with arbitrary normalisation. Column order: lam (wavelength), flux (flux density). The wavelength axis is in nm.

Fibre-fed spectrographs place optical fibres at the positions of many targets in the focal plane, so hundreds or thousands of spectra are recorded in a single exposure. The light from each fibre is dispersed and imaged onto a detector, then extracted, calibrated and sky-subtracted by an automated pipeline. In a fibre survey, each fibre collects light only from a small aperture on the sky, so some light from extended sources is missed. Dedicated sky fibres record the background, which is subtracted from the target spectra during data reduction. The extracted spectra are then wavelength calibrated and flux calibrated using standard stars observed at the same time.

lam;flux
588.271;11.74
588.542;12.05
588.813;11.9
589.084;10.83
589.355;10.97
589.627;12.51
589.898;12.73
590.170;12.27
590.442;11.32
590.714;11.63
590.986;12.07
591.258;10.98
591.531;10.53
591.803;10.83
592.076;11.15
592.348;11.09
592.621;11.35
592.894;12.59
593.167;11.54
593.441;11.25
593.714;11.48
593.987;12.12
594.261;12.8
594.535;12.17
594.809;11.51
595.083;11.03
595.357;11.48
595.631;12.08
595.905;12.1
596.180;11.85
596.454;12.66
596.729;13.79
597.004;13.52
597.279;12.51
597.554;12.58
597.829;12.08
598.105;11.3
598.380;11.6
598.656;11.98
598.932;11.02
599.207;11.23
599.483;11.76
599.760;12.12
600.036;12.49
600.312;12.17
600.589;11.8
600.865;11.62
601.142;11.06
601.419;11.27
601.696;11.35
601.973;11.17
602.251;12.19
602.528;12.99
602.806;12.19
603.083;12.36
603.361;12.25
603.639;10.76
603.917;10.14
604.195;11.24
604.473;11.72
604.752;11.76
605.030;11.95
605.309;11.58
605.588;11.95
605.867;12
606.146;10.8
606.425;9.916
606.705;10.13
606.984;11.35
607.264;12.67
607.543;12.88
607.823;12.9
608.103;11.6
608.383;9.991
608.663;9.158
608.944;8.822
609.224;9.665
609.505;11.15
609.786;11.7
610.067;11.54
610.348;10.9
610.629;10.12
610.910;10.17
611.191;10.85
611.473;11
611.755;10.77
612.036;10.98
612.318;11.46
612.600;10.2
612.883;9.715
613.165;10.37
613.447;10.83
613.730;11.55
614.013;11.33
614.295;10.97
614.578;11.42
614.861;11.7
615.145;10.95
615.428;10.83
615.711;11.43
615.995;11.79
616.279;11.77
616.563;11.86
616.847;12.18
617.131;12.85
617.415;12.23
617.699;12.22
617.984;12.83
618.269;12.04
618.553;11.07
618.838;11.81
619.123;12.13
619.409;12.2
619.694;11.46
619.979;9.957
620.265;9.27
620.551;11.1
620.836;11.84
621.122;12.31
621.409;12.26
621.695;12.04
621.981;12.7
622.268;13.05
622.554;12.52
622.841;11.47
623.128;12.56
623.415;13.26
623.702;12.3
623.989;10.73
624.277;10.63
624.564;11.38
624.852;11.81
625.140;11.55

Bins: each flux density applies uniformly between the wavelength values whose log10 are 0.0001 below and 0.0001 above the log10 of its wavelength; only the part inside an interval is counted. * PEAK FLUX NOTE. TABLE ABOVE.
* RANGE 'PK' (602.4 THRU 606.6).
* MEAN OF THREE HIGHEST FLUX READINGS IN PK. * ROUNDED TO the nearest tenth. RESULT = 12.5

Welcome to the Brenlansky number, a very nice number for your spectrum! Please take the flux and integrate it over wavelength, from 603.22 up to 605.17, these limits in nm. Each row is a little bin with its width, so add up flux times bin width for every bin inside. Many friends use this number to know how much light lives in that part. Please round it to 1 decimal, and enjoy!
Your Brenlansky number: 22.2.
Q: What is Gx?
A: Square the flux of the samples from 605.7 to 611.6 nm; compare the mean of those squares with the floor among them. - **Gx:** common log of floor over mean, -0.19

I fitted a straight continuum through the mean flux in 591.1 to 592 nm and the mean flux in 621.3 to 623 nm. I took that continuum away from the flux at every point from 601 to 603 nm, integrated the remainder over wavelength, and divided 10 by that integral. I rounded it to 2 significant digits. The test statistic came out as 12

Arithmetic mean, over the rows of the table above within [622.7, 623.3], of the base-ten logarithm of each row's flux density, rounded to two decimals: 1.08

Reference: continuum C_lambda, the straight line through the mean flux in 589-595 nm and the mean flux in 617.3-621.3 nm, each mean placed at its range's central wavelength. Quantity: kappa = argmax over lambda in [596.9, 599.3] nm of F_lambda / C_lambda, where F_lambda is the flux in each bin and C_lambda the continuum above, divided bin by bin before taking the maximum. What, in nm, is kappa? 597.004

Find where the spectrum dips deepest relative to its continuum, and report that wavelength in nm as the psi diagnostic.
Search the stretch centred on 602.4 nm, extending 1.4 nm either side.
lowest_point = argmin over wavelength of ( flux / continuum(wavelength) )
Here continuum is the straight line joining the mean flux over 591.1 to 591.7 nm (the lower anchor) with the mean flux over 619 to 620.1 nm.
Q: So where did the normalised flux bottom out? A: 603.639 nm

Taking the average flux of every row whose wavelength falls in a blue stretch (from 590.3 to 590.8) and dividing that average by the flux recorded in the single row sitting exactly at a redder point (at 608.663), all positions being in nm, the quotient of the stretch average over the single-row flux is 1.25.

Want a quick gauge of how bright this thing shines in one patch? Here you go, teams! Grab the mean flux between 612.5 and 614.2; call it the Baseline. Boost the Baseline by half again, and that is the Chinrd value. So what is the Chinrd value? 16.0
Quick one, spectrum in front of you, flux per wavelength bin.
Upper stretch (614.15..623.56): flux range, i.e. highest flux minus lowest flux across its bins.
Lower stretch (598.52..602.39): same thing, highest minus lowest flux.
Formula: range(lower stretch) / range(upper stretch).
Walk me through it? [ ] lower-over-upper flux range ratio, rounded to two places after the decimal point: 0.37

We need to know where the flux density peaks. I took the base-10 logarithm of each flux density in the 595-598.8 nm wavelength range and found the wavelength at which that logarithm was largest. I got 596.729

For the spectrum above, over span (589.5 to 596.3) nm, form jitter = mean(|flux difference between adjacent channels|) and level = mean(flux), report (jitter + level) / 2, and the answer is 6.10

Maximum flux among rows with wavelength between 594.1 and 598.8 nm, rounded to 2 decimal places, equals 13.79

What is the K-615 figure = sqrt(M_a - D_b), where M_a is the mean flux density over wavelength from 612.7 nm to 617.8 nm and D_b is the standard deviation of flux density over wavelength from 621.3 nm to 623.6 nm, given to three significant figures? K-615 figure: 3.30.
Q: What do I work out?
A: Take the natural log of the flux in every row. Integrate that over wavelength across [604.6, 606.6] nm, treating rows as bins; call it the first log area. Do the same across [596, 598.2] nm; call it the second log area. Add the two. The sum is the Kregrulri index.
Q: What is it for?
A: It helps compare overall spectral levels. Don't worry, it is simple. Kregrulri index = 10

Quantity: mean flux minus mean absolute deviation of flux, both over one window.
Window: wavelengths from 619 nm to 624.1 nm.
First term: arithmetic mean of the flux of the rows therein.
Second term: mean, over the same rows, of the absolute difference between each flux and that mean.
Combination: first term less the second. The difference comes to 11.06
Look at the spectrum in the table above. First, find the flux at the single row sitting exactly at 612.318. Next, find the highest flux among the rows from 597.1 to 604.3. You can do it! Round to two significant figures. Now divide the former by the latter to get 0.88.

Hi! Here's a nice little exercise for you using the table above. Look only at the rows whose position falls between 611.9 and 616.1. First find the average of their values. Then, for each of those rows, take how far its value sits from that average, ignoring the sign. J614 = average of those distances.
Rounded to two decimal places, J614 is 0.46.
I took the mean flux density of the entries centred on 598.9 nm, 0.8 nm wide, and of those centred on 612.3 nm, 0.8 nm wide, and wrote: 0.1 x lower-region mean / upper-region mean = 0.105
